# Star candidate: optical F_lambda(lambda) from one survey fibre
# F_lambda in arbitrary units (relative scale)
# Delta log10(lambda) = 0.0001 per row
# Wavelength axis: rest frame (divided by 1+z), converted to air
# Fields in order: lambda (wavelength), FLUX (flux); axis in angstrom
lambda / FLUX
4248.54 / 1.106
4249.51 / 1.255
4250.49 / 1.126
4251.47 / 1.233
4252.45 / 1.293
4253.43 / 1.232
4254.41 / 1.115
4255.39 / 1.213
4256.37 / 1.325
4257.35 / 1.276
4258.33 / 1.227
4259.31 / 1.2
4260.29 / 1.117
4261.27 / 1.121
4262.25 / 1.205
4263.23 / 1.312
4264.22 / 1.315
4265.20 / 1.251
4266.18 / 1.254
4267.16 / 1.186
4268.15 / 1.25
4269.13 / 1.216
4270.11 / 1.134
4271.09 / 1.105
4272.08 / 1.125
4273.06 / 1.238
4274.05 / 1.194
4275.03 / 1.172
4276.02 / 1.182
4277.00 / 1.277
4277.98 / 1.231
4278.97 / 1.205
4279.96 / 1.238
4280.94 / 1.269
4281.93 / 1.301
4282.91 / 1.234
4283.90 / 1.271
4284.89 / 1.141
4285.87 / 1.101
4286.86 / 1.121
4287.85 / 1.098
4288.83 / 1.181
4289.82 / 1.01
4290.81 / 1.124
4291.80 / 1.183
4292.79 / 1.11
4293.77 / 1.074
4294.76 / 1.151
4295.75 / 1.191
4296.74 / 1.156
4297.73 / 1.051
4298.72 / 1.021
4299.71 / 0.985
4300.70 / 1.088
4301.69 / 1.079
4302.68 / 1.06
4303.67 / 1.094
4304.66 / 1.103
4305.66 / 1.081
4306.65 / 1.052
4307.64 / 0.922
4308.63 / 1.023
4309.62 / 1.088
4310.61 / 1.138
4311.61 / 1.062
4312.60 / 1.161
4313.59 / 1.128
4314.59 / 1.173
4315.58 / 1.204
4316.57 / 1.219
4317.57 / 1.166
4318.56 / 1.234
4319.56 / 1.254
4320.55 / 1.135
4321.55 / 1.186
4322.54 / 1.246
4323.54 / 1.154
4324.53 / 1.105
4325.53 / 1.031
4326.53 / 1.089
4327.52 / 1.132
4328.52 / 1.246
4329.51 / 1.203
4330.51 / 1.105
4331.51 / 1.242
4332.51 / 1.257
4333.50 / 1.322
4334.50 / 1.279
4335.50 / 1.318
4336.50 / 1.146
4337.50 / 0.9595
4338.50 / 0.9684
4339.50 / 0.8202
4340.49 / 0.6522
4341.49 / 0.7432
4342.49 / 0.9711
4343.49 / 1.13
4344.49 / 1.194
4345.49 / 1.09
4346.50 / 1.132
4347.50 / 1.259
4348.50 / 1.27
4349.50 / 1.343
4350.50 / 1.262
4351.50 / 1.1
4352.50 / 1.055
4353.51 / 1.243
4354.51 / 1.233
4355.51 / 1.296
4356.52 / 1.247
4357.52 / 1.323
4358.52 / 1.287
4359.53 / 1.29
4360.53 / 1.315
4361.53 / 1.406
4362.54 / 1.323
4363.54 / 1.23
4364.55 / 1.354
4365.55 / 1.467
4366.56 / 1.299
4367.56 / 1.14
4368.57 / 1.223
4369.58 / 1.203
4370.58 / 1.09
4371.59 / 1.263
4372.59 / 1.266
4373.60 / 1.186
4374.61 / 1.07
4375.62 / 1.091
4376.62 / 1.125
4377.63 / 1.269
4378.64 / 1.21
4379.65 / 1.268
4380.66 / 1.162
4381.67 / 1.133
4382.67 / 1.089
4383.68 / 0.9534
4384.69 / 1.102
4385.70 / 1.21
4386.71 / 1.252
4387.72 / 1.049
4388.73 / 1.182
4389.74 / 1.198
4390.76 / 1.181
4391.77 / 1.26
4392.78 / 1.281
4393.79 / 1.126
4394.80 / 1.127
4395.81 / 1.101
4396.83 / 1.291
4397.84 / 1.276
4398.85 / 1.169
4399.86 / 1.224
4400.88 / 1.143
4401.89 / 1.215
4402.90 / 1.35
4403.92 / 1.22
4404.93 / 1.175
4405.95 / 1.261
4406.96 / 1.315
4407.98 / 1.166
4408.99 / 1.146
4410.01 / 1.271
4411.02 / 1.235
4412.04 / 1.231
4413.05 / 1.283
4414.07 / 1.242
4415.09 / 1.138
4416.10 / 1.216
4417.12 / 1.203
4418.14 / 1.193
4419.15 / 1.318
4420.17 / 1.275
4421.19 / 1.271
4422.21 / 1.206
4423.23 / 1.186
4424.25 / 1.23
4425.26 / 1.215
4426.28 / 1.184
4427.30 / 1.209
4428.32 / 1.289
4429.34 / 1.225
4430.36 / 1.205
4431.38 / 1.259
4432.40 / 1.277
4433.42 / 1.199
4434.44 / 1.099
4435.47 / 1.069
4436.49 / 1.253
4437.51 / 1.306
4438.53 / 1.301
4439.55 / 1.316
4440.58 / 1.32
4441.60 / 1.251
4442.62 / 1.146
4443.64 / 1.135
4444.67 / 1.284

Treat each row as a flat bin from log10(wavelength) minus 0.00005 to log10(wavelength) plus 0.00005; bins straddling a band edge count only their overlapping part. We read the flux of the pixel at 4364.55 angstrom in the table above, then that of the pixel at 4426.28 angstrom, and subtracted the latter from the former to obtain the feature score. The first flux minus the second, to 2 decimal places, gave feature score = 0.17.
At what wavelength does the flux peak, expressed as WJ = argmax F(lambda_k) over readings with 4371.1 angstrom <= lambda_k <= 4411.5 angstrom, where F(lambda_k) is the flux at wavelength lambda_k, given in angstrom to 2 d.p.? 4402.90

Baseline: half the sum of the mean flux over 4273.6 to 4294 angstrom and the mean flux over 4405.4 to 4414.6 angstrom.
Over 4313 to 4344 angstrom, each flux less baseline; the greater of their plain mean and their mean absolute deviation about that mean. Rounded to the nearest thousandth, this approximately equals 0.115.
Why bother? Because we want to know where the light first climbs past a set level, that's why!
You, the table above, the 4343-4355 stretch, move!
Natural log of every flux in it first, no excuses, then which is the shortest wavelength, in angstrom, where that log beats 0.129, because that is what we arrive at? 4344.49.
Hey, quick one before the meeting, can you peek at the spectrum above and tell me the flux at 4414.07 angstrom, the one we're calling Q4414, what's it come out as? 1.242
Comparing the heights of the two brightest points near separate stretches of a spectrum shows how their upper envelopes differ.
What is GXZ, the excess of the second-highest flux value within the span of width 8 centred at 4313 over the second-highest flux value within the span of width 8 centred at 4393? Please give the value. -0.077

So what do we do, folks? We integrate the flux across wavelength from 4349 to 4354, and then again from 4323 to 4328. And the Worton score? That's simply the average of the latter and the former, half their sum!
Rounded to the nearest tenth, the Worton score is 5.8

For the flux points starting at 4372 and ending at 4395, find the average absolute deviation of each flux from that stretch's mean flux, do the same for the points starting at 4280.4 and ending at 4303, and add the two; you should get 0.14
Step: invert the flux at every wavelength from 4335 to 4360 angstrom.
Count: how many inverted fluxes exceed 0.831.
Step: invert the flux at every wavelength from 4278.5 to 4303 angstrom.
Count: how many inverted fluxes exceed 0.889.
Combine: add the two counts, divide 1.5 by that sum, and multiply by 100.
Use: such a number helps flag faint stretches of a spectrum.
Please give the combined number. 5.77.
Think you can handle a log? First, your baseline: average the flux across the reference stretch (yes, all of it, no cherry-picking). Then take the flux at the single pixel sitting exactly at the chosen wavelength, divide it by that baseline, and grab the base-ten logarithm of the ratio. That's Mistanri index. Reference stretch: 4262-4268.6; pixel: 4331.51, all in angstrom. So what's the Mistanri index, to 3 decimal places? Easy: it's -0.004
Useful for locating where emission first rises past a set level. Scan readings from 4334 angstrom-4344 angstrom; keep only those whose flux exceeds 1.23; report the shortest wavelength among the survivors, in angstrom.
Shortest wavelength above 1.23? 4334.50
